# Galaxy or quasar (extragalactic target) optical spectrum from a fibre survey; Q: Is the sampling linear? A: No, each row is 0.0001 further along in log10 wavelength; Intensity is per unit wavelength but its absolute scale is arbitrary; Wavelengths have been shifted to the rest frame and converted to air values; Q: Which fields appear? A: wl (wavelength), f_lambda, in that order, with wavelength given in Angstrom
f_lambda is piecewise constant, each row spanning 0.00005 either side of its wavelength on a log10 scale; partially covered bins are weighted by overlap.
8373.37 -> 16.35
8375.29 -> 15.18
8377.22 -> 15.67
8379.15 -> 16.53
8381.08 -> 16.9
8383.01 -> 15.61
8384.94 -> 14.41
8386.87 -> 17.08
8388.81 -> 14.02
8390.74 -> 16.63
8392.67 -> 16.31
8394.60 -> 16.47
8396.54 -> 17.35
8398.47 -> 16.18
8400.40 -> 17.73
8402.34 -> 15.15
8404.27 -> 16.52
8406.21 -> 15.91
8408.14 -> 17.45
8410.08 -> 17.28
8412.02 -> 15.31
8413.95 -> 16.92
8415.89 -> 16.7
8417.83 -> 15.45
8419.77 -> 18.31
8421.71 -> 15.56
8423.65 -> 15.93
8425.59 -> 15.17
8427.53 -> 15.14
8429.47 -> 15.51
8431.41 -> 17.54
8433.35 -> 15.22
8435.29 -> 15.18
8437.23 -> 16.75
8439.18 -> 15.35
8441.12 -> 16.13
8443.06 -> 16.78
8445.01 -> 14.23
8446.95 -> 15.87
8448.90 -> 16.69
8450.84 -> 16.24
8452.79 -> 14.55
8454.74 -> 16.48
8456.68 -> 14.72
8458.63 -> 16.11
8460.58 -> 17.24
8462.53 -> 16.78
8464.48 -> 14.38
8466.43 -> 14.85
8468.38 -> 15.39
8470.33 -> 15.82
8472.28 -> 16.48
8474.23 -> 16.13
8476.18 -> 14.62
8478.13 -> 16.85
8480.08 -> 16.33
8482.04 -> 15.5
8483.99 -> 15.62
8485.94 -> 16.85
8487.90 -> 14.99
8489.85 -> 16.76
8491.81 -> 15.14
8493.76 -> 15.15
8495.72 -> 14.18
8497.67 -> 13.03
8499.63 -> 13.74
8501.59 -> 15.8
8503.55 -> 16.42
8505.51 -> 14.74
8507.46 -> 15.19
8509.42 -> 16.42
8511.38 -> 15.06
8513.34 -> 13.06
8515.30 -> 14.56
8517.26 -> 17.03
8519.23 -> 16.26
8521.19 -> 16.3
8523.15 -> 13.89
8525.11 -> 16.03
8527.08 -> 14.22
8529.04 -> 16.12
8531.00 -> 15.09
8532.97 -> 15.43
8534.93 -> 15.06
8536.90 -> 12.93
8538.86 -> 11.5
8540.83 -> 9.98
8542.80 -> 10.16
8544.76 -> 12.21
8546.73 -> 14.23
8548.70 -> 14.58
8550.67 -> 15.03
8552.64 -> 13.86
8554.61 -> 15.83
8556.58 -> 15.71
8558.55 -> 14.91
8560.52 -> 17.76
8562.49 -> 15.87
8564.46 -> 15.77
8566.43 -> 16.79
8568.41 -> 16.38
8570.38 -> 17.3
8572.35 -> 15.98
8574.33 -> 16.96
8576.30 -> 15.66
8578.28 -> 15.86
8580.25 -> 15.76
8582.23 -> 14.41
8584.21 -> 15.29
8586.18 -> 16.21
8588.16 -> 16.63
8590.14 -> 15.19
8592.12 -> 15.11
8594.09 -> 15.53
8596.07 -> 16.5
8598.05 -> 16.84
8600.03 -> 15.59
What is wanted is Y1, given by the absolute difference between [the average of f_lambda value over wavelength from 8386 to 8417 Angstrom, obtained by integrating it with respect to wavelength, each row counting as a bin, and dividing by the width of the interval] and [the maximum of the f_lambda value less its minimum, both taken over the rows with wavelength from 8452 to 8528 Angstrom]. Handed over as 12.2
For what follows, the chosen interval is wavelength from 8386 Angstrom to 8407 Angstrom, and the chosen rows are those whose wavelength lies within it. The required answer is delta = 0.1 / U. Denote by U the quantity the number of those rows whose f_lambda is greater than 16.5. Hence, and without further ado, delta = 0.020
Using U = 5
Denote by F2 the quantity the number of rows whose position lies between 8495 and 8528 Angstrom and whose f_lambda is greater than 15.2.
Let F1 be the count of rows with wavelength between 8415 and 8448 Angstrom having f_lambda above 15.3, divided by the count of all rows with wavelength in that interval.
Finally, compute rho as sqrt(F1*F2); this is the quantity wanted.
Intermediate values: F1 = 0.71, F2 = 7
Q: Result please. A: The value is 2.2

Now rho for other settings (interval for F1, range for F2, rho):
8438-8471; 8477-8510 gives 2.5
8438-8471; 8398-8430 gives 3.1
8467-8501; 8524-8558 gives 1.7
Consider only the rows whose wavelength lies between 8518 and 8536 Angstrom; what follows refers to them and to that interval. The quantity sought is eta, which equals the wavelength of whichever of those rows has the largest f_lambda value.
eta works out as 8521.19 Angstrom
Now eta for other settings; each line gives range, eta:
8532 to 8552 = 8532.97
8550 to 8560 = 8554.61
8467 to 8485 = 8478.13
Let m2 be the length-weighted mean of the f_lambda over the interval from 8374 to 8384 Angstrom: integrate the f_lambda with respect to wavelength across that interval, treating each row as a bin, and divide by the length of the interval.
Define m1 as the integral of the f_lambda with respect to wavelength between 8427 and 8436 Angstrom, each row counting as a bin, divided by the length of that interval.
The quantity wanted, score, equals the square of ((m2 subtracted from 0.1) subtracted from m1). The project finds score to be 1003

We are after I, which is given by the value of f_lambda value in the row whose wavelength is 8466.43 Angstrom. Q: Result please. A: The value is 14.85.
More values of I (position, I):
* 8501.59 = 15.8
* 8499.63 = 13.74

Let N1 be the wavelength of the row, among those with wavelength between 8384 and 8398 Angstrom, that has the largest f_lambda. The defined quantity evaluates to 8396.54 Angstrom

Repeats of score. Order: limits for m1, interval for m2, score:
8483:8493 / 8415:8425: 1030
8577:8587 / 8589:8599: 976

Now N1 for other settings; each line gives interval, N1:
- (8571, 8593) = 8574.33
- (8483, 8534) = 8517.26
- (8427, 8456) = 8431.41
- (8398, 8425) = 8419.77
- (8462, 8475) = 8462.53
